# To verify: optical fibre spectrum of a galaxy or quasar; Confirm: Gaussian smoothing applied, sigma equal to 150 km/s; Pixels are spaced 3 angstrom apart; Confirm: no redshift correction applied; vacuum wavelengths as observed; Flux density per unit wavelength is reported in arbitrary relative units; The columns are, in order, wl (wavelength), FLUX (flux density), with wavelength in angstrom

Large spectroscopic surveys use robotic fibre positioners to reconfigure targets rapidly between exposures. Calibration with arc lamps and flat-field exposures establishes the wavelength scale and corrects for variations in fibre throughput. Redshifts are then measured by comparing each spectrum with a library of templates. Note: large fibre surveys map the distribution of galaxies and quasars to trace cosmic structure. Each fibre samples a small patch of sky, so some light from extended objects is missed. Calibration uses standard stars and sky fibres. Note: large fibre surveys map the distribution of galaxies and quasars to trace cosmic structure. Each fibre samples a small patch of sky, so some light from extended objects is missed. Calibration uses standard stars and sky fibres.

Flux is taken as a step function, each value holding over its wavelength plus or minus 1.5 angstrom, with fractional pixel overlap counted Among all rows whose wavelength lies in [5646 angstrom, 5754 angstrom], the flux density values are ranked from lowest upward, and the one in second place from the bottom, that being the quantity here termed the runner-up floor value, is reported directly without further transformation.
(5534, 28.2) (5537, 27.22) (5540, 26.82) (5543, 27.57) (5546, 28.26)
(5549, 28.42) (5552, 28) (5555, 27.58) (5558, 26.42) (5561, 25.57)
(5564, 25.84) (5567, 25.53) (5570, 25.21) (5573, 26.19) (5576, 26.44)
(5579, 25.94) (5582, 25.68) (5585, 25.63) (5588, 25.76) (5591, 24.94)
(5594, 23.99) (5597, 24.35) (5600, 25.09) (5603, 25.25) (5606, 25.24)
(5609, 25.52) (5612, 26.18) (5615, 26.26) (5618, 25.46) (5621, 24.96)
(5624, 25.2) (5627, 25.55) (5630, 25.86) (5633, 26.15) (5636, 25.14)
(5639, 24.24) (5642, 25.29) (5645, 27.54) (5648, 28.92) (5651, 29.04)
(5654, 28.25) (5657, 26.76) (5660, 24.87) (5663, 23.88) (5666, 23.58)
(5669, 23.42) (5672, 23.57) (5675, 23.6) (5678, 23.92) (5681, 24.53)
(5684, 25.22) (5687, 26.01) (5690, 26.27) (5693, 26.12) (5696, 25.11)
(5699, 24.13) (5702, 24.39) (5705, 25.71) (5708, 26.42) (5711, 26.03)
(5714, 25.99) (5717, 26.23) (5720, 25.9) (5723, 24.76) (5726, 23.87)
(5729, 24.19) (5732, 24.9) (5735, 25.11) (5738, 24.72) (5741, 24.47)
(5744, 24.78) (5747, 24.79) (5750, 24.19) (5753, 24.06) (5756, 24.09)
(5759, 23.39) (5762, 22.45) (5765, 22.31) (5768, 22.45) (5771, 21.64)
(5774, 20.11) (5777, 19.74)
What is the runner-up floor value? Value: 23.57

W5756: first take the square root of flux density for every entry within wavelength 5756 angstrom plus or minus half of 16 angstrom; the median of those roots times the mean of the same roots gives 23.8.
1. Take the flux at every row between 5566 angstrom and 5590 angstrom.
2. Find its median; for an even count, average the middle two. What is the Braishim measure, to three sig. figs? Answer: 25.7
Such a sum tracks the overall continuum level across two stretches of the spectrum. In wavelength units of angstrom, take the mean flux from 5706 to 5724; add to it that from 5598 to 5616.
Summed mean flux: 51.5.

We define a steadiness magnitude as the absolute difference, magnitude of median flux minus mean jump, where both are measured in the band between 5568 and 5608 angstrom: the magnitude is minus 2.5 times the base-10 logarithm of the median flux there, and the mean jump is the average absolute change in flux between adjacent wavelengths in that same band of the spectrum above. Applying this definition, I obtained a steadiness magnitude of 3.94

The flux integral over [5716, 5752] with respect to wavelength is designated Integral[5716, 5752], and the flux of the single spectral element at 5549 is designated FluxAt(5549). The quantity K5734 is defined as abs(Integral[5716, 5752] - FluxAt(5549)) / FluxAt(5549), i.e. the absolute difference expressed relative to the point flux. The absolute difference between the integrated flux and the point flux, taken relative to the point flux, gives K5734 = 30.4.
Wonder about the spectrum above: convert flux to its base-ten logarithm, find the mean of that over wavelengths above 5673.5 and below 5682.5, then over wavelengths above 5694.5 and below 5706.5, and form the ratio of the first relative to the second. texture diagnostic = 0.99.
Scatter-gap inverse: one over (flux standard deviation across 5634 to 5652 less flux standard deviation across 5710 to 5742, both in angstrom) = 1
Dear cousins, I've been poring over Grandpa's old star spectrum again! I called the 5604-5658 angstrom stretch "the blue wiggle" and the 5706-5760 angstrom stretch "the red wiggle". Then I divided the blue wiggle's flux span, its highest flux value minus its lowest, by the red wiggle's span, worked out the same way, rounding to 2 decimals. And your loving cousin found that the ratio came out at 1.58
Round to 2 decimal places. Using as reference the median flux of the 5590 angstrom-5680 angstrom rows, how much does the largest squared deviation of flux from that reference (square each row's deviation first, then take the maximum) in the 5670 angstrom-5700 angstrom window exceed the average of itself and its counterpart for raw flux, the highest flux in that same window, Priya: -11.77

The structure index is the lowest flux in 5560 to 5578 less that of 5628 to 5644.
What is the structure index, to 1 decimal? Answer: 1.0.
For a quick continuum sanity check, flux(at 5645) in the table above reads 27.54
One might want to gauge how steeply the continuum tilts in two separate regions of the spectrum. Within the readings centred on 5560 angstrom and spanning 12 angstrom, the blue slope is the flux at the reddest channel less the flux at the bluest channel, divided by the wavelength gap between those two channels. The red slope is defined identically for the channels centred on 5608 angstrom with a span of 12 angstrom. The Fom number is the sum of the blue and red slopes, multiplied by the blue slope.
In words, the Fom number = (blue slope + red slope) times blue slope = 0.017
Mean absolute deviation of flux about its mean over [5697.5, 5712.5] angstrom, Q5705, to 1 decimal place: 0.9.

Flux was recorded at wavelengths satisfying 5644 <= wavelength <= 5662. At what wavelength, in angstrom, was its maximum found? 5651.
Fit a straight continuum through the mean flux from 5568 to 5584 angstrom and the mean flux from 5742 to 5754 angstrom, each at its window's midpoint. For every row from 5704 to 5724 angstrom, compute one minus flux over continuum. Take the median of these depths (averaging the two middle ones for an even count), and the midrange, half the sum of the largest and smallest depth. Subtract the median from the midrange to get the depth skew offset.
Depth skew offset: 0.016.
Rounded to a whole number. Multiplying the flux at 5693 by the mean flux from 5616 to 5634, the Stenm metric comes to 667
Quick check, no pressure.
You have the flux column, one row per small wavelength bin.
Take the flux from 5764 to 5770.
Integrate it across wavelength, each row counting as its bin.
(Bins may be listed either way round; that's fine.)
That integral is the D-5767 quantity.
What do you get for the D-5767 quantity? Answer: 134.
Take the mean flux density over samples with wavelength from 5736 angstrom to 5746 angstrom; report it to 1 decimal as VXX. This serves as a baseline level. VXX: 24.7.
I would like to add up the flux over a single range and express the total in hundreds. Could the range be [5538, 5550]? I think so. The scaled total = 1.11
